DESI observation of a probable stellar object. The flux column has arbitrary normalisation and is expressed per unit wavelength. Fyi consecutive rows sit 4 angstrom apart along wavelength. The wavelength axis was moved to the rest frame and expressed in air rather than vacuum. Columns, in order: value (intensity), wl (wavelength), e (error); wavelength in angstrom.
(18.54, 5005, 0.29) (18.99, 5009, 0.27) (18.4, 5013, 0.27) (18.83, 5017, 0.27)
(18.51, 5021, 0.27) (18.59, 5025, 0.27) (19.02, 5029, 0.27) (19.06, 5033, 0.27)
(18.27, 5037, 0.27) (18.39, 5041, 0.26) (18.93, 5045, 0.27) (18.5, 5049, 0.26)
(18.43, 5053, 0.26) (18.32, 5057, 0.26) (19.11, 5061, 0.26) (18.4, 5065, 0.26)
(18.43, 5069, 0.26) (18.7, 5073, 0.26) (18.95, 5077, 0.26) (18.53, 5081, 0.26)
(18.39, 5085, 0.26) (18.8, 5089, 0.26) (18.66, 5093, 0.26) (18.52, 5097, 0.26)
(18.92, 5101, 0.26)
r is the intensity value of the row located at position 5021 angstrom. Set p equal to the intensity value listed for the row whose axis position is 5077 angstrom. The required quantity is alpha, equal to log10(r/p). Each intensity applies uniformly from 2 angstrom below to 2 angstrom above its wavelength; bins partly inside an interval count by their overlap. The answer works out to -0.010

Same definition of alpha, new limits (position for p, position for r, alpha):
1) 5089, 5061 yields 0.007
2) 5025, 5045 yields 0.008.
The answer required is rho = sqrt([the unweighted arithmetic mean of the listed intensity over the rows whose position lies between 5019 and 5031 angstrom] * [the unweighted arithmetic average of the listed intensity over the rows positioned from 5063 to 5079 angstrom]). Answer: 18.7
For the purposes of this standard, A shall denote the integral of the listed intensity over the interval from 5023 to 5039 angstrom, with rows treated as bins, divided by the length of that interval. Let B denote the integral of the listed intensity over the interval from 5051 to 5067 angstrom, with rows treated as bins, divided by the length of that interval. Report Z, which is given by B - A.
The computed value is -0.17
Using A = 18.7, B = 18.6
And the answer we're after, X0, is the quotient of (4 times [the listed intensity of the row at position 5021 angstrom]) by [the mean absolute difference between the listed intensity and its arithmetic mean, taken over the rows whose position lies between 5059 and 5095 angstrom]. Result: 367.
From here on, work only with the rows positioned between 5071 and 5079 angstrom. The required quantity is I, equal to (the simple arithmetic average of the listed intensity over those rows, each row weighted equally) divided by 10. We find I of 1.88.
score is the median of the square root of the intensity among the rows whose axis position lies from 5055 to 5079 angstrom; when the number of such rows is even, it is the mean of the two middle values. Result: 4.309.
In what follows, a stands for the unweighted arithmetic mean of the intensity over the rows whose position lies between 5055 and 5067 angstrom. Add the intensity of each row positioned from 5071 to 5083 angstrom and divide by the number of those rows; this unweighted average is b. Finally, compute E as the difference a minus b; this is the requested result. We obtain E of -0.12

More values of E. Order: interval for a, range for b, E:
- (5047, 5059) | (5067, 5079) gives -0.28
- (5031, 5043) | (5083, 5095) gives -0.04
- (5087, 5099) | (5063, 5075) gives 0.15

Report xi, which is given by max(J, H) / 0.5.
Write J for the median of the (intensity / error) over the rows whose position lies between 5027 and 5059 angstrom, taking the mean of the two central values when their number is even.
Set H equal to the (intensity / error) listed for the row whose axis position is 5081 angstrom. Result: 142.5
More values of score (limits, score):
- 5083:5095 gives 4.320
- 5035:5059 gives 4.291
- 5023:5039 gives 4.336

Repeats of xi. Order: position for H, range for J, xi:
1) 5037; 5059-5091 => 143.2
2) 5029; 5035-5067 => 141.5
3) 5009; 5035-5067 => 141.5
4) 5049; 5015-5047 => 142.3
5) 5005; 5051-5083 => 142.2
